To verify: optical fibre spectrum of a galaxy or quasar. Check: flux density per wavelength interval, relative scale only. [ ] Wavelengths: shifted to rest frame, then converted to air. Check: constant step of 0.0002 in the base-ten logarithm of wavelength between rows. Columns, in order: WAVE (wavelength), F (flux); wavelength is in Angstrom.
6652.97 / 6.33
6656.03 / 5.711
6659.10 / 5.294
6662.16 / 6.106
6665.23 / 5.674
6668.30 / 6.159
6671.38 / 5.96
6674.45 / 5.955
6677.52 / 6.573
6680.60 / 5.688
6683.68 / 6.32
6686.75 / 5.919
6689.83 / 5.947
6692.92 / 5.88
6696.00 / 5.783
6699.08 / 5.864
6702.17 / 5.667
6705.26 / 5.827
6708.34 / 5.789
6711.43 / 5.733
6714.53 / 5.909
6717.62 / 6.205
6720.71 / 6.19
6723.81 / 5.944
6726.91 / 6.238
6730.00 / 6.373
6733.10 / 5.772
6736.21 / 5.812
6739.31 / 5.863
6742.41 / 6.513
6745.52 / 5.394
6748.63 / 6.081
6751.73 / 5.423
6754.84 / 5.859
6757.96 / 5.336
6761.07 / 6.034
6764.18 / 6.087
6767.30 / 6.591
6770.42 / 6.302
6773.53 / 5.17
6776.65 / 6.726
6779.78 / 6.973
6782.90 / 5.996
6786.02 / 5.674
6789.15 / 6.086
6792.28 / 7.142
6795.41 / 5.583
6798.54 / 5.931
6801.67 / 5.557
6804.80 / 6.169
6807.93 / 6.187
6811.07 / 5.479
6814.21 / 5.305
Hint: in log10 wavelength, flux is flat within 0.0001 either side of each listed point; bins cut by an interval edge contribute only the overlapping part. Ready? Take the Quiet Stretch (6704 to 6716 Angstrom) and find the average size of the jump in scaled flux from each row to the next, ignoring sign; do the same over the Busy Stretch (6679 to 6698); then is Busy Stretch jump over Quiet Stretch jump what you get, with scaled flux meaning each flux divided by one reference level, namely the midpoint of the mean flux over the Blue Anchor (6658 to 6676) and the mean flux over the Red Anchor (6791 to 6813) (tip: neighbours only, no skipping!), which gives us 2.7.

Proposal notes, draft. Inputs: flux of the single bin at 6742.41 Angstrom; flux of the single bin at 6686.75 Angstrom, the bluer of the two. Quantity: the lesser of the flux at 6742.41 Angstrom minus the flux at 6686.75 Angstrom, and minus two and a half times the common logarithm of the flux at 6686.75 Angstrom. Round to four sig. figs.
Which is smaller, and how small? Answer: -1.931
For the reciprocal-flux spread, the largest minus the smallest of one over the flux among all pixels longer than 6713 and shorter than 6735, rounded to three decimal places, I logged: 0.016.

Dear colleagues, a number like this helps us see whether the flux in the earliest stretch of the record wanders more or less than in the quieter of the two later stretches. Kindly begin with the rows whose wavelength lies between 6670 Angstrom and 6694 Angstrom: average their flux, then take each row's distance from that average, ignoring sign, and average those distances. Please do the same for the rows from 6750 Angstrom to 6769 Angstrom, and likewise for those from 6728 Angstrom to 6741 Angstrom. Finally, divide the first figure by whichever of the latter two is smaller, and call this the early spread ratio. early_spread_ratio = 1.0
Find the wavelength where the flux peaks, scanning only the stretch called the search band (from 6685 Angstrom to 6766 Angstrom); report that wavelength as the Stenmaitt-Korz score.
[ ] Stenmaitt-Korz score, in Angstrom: 6742.41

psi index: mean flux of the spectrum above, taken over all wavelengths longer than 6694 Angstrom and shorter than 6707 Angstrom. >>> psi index 5.79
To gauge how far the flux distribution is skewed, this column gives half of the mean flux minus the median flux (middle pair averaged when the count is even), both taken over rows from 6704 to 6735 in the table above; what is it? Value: 0.036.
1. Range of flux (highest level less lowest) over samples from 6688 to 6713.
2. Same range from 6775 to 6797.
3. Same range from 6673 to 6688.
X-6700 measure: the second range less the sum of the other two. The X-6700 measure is 0.4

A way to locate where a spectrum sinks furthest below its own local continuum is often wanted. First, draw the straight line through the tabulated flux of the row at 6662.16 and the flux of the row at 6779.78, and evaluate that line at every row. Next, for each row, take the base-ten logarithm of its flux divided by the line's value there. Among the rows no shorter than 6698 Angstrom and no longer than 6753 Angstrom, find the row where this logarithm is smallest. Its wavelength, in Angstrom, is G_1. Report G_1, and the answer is 6751.73 Angstrom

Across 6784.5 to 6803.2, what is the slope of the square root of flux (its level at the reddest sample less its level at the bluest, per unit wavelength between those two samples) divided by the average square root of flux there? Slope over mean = -0.001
